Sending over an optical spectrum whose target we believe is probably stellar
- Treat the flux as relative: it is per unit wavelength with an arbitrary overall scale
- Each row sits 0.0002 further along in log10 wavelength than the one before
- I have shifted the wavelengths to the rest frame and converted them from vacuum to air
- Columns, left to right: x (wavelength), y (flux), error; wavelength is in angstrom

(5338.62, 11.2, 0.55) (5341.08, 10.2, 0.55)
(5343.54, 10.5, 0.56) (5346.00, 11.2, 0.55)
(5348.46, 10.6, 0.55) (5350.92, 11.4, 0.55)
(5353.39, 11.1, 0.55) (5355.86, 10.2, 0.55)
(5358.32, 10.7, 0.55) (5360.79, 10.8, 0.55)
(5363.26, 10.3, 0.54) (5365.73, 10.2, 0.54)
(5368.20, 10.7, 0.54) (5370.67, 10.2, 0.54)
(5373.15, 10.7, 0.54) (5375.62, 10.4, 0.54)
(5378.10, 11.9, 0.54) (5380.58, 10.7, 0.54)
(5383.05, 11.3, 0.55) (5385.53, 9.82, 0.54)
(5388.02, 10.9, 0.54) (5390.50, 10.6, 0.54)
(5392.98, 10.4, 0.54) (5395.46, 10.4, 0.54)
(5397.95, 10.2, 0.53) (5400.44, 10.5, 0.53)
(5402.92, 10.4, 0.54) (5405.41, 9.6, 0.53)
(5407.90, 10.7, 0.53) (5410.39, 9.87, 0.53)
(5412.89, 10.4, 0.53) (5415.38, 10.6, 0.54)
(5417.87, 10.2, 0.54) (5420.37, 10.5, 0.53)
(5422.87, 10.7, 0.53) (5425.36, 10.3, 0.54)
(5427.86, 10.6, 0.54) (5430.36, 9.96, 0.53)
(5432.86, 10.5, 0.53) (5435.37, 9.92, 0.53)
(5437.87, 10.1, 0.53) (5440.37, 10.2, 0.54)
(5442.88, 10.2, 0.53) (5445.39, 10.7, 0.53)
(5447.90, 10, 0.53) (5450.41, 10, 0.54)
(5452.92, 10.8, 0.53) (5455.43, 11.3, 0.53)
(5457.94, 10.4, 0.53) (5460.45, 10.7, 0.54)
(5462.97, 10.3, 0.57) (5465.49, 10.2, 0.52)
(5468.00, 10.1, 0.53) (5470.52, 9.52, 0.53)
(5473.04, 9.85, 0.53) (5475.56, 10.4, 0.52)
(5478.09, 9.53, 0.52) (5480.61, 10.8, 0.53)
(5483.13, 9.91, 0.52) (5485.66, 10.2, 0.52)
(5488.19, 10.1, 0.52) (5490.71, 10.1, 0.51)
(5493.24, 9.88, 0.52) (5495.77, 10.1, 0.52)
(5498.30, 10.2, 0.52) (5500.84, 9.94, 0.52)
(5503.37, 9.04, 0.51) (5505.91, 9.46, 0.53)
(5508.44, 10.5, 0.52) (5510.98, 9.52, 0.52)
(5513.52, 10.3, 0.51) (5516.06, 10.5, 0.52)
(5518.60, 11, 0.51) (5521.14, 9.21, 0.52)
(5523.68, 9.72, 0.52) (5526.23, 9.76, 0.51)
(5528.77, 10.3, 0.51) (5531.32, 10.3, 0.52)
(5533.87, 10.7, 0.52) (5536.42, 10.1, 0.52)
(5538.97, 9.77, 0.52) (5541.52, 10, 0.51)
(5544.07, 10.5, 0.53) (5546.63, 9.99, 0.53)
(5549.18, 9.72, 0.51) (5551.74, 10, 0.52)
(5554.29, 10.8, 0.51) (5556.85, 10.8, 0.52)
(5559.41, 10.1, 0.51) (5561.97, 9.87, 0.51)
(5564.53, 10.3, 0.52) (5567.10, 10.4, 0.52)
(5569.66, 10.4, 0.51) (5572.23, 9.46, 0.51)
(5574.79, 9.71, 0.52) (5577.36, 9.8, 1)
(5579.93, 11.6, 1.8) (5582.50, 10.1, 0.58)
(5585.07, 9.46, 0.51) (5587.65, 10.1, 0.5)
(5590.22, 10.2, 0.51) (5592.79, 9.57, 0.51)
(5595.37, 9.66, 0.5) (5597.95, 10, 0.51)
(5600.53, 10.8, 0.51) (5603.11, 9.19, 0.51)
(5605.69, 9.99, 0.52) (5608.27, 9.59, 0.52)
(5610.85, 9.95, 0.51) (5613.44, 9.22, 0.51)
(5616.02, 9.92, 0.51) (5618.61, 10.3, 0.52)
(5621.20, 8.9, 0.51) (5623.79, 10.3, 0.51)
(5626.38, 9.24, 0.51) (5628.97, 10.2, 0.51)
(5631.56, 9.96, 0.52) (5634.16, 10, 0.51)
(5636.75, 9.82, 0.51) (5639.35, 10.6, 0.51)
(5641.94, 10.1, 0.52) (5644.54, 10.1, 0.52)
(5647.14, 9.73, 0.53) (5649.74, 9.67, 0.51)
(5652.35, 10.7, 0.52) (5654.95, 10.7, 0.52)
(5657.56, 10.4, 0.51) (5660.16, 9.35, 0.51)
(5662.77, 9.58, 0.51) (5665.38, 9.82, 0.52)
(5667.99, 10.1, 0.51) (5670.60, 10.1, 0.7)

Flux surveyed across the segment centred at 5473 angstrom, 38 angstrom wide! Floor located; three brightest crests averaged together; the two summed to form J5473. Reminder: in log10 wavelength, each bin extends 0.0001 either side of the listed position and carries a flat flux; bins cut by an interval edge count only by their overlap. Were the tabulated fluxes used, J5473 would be 20.5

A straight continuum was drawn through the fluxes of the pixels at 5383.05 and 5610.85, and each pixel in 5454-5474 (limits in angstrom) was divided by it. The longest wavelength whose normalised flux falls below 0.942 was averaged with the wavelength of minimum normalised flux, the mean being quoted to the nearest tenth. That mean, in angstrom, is 5471.8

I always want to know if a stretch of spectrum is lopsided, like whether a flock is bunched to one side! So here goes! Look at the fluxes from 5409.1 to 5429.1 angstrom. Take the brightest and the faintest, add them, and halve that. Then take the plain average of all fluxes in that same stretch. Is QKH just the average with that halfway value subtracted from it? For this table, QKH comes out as 0.11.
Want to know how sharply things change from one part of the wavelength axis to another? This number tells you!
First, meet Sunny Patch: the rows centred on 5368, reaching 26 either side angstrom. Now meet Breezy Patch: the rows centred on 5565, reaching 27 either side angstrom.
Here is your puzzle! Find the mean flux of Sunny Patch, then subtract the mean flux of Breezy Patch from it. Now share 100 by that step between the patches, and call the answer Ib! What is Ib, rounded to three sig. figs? 182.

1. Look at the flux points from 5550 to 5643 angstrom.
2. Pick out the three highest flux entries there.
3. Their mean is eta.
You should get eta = 11.1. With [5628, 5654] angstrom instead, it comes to 10.5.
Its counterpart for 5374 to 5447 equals 11.4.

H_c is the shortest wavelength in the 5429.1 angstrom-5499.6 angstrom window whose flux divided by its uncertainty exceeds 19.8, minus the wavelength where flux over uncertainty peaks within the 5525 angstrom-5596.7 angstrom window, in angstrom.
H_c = -121.4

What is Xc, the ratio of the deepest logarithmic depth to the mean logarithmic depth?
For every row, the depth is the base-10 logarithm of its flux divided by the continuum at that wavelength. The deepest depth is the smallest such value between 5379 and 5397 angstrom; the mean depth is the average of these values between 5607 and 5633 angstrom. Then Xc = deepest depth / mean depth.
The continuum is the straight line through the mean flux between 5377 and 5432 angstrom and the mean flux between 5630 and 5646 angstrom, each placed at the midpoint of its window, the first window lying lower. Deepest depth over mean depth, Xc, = 1.8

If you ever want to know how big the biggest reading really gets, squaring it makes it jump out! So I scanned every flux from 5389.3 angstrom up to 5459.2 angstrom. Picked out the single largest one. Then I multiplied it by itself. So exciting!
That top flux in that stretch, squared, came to 128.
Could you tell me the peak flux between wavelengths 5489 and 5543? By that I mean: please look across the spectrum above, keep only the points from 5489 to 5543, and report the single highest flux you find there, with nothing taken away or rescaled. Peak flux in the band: 11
